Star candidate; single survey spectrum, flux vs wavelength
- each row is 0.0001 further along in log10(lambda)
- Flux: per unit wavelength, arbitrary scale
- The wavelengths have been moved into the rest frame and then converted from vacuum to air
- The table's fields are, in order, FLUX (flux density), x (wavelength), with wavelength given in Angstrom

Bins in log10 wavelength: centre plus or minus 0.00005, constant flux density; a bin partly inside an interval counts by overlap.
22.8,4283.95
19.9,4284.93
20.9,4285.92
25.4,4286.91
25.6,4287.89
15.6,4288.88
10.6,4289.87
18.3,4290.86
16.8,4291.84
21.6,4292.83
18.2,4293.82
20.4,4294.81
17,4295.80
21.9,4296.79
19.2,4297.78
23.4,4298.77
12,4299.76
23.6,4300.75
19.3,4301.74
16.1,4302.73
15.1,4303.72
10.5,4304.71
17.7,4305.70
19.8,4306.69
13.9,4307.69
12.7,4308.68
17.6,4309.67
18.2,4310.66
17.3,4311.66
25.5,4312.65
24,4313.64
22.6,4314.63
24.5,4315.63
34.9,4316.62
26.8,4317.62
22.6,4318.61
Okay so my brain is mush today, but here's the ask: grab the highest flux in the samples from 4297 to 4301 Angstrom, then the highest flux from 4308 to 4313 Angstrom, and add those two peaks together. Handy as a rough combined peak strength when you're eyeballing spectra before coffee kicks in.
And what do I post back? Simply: 49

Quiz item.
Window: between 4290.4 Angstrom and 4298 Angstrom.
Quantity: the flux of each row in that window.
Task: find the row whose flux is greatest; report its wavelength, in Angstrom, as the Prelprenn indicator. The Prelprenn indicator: 4296.79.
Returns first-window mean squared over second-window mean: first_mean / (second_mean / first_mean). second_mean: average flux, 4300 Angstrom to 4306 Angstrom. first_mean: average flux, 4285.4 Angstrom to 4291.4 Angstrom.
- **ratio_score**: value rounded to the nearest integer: 22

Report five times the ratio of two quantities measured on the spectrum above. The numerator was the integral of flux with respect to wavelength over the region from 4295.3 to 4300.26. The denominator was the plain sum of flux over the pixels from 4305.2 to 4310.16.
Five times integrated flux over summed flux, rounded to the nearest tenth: 5.7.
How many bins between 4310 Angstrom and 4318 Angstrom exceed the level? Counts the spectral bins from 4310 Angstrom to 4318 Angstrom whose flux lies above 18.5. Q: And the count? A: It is 6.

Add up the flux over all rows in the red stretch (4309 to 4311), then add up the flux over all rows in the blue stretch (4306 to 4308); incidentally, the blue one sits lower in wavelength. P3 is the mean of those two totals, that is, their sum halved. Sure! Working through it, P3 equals 35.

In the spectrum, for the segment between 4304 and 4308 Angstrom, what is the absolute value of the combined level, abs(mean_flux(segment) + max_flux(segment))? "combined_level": 35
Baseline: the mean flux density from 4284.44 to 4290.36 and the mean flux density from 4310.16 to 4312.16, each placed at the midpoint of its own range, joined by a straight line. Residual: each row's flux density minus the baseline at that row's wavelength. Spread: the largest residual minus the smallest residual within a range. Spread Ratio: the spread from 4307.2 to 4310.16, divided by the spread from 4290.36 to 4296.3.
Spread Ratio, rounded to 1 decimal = 1.0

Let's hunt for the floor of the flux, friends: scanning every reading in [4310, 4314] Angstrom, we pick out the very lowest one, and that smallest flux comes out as 17.3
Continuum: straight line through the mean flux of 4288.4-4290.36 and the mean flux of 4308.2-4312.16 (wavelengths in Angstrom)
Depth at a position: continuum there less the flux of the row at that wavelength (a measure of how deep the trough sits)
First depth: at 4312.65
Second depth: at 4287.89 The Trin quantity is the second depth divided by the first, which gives 1.5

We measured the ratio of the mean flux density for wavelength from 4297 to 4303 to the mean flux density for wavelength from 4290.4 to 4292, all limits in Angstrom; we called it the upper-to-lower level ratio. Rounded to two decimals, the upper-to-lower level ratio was 1.08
